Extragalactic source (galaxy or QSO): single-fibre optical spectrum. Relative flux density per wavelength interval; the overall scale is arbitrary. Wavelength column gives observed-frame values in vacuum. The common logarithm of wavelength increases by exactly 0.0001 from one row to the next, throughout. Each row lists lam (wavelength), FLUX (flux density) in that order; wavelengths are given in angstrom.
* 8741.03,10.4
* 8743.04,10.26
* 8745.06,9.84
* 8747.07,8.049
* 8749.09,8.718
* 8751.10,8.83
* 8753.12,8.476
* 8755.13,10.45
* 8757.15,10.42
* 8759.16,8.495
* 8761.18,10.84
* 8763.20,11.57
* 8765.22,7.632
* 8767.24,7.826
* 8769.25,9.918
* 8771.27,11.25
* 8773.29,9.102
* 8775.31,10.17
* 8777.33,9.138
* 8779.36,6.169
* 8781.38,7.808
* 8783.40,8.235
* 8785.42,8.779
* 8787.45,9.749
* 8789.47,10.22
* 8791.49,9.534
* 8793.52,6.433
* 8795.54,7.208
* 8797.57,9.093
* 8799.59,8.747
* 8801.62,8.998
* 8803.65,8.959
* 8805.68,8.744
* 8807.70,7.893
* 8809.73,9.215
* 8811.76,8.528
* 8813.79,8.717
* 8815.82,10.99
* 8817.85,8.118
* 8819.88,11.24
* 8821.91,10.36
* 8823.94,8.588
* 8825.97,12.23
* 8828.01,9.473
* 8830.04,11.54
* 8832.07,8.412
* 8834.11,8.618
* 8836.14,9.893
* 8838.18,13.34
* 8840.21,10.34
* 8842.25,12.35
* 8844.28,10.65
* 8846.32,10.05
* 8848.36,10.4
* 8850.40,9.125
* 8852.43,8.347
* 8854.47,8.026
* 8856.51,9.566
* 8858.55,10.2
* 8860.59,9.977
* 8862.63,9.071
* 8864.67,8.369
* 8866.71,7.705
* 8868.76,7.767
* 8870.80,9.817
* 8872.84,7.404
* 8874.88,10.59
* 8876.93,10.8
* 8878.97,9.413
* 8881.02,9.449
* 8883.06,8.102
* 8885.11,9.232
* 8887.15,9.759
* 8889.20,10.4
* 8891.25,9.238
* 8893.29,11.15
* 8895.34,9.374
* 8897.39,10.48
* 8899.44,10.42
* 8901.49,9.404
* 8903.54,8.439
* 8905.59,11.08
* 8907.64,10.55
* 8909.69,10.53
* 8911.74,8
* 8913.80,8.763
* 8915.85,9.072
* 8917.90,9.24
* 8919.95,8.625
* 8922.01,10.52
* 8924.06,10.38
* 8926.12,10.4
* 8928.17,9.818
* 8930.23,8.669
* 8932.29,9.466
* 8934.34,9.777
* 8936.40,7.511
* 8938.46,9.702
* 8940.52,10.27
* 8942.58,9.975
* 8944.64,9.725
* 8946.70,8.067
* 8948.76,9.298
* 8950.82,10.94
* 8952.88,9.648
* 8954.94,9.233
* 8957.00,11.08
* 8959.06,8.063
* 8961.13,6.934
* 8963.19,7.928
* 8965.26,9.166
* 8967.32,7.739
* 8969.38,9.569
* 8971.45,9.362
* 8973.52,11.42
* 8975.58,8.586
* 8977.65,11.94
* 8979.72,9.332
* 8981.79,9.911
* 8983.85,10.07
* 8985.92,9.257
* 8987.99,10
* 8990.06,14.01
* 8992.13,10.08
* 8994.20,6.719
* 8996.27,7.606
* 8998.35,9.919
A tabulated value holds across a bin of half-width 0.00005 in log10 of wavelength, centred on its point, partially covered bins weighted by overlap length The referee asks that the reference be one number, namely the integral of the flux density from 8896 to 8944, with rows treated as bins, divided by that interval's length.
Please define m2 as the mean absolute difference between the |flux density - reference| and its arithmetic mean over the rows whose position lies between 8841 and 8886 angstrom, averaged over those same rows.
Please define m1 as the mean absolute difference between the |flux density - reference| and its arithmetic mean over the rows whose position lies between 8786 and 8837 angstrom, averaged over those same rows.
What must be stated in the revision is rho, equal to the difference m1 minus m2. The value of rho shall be 0.01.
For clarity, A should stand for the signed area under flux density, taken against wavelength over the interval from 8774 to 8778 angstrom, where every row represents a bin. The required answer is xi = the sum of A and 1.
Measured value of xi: 39.6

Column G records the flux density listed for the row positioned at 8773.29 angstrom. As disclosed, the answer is 9.102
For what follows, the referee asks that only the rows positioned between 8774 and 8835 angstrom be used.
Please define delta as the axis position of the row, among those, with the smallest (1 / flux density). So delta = 8825.97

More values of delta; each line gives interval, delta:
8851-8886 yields 8876.93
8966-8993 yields 8990.06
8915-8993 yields 8990.06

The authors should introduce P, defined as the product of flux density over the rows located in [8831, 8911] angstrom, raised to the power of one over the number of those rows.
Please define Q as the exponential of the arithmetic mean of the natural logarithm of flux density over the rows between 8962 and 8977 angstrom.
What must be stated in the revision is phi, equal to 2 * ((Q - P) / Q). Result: -0.13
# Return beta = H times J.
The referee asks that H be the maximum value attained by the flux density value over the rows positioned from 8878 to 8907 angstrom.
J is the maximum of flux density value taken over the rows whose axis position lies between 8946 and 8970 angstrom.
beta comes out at 124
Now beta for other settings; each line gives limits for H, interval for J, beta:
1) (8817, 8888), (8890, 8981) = 159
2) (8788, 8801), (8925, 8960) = 113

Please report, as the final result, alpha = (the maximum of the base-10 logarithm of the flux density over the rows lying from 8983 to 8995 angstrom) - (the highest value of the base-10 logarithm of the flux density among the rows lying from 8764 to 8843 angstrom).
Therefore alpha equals 0.02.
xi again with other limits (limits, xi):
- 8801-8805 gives 36.8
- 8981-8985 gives 41.0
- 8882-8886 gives 35.6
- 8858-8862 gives 40.9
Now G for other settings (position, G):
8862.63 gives 9.071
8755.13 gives 10.45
